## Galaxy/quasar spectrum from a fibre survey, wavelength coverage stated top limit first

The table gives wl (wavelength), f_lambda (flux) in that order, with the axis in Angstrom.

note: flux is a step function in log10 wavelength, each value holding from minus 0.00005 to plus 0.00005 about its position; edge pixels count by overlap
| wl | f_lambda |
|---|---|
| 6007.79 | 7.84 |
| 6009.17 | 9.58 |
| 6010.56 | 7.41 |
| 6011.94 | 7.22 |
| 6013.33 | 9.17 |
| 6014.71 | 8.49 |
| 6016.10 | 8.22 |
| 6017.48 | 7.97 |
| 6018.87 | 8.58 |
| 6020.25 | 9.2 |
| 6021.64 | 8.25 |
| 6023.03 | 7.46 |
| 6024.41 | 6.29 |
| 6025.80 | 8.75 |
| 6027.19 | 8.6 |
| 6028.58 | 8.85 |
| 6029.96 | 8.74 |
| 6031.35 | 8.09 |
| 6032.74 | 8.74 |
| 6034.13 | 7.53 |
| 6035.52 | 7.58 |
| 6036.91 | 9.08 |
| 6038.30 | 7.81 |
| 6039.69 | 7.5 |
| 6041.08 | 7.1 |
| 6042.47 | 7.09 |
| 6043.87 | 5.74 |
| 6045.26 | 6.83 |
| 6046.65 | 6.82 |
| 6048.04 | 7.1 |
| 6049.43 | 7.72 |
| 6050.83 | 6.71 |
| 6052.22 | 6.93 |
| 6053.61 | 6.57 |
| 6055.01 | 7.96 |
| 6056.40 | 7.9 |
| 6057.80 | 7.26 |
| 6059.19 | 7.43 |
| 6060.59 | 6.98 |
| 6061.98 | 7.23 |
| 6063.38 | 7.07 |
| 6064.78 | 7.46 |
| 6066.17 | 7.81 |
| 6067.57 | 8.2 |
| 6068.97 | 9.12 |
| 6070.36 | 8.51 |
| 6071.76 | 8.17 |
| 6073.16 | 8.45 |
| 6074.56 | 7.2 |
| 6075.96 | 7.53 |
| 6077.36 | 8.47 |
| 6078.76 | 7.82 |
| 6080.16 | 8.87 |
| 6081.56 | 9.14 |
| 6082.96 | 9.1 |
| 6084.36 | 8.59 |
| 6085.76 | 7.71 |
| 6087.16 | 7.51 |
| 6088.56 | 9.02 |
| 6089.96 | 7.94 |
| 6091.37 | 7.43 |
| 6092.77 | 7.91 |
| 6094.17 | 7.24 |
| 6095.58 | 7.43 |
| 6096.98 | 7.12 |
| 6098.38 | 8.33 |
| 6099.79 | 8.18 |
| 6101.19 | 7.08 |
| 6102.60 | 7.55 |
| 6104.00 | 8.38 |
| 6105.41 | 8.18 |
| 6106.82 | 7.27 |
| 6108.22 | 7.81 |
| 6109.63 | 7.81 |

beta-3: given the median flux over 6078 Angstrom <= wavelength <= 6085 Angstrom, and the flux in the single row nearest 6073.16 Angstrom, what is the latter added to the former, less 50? -32.7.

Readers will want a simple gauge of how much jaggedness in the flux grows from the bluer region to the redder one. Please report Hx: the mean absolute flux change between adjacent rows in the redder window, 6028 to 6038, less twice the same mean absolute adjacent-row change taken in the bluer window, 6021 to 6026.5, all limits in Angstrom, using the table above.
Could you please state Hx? -2.3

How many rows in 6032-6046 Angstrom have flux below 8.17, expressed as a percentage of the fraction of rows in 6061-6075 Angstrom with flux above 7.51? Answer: 1333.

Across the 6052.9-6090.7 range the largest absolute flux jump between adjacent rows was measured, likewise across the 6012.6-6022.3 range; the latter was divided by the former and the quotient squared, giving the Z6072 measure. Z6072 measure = 0.4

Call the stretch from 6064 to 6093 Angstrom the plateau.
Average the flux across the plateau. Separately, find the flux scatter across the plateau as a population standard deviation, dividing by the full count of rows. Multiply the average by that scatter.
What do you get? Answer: 5.0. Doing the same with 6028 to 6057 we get 6.3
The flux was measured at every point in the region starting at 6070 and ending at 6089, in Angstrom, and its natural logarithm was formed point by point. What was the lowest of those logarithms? 1.97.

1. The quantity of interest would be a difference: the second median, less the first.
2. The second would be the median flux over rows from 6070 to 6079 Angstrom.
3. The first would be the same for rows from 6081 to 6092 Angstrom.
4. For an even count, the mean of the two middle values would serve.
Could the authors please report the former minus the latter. -0.1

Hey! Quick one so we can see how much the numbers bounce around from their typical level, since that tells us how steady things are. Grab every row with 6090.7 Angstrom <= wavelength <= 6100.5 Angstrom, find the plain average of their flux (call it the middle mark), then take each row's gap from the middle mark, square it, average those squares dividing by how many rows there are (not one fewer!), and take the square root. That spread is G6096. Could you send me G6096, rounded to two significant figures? 0.44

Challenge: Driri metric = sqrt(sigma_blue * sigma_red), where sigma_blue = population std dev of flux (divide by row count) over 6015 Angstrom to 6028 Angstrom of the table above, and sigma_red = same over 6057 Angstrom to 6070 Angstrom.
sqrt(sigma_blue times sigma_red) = 0.72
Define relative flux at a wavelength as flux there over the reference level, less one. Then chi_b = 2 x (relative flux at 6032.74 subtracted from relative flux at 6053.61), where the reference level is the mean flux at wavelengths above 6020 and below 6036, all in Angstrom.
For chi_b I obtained -0.53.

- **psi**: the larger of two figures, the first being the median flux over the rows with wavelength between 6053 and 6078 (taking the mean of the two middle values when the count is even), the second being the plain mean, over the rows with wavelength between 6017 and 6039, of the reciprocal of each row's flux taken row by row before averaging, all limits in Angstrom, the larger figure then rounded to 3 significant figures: 7.67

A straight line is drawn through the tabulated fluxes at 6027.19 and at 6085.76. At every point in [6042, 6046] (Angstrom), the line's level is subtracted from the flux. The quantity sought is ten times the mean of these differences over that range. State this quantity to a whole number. -18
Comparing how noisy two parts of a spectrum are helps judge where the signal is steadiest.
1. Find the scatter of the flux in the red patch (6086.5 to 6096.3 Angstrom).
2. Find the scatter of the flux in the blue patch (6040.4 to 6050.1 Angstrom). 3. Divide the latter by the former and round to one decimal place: 1.0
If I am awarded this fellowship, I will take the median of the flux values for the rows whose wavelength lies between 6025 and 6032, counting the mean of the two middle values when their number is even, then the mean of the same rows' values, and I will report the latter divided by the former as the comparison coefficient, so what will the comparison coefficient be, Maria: 0.98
